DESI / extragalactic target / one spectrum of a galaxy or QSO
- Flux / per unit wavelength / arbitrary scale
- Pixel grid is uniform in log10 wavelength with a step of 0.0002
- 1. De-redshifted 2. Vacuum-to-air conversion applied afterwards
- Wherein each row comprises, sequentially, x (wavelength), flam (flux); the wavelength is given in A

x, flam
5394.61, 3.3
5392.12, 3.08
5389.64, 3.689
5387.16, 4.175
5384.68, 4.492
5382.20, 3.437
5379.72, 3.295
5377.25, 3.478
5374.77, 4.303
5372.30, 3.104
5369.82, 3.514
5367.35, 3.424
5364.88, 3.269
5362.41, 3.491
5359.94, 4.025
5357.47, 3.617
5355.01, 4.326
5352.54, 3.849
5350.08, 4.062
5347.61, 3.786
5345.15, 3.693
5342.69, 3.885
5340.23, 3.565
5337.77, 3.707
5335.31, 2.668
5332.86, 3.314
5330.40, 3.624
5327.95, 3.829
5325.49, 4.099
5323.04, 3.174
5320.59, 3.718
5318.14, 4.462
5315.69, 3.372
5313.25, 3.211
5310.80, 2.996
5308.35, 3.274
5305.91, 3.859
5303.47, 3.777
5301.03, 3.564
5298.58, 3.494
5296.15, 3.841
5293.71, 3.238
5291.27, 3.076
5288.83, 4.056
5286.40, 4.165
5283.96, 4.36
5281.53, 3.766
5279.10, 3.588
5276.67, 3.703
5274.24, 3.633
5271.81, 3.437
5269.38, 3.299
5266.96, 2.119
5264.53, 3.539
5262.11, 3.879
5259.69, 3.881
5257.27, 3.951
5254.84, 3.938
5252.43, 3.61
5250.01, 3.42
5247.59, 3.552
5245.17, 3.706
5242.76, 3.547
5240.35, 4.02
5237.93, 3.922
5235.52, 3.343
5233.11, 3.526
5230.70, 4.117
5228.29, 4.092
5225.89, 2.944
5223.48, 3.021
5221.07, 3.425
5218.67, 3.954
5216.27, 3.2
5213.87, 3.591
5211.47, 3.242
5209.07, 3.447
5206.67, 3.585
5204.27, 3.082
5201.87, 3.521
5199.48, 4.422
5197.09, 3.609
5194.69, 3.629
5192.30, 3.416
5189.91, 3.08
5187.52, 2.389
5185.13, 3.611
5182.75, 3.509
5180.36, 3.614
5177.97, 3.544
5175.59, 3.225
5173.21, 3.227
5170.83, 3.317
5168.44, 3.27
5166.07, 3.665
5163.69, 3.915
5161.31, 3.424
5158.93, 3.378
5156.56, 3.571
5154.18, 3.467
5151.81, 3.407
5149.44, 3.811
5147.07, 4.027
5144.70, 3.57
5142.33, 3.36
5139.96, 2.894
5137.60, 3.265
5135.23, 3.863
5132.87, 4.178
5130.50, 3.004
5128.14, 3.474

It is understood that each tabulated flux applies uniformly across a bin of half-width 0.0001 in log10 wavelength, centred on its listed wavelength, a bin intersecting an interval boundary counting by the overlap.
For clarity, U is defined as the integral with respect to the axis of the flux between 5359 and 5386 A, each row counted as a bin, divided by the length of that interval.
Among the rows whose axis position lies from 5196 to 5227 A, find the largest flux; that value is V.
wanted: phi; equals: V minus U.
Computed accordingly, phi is 0.80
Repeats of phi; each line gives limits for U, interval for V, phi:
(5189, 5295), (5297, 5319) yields 0.88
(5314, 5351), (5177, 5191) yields -0.04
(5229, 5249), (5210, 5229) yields 0.37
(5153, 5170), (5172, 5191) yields 0.09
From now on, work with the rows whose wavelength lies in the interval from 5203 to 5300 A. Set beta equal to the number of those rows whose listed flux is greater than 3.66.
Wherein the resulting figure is 16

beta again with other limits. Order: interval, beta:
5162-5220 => 4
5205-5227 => 1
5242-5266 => 5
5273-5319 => 9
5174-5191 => 0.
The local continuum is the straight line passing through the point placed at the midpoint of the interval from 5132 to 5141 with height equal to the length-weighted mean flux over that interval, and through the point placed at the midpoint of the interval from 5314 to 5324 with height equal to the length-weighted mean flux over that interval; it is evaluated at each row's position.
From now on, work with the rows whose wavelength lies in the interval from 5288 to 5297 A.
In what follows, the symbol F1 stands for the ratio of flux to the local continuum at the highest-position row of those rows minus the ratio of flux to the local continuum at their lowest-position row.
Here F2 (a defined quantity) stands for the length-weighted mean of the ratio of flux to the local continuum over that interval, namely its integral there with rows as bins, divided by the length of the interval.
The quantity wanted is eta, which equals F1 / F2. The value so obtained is -0.06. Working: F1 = -0.06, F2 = 0.96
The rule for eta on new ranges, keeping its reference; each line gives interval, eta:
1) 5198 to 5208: -0.23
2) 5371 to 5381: 0.05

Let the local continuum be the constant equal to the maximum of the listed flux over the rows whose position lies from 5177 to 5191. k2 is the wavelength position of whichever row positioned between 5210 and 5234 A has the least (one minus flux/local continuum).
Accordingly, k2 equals 5230.70 A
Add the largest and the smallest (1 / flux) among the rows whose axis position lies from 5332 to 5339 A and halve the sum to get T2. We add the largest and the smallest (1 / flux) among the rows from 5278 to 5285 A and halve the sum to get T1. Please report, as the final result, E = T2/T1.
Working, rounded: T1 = 0.254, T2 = 0.322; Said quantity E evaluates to 1.27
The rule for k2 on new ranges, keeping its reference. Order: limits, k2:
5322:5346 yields 5325.49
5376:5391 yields 5384.68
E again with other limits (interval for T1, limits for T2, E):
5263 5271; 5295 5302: 0.72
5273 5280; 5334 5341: 1.17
